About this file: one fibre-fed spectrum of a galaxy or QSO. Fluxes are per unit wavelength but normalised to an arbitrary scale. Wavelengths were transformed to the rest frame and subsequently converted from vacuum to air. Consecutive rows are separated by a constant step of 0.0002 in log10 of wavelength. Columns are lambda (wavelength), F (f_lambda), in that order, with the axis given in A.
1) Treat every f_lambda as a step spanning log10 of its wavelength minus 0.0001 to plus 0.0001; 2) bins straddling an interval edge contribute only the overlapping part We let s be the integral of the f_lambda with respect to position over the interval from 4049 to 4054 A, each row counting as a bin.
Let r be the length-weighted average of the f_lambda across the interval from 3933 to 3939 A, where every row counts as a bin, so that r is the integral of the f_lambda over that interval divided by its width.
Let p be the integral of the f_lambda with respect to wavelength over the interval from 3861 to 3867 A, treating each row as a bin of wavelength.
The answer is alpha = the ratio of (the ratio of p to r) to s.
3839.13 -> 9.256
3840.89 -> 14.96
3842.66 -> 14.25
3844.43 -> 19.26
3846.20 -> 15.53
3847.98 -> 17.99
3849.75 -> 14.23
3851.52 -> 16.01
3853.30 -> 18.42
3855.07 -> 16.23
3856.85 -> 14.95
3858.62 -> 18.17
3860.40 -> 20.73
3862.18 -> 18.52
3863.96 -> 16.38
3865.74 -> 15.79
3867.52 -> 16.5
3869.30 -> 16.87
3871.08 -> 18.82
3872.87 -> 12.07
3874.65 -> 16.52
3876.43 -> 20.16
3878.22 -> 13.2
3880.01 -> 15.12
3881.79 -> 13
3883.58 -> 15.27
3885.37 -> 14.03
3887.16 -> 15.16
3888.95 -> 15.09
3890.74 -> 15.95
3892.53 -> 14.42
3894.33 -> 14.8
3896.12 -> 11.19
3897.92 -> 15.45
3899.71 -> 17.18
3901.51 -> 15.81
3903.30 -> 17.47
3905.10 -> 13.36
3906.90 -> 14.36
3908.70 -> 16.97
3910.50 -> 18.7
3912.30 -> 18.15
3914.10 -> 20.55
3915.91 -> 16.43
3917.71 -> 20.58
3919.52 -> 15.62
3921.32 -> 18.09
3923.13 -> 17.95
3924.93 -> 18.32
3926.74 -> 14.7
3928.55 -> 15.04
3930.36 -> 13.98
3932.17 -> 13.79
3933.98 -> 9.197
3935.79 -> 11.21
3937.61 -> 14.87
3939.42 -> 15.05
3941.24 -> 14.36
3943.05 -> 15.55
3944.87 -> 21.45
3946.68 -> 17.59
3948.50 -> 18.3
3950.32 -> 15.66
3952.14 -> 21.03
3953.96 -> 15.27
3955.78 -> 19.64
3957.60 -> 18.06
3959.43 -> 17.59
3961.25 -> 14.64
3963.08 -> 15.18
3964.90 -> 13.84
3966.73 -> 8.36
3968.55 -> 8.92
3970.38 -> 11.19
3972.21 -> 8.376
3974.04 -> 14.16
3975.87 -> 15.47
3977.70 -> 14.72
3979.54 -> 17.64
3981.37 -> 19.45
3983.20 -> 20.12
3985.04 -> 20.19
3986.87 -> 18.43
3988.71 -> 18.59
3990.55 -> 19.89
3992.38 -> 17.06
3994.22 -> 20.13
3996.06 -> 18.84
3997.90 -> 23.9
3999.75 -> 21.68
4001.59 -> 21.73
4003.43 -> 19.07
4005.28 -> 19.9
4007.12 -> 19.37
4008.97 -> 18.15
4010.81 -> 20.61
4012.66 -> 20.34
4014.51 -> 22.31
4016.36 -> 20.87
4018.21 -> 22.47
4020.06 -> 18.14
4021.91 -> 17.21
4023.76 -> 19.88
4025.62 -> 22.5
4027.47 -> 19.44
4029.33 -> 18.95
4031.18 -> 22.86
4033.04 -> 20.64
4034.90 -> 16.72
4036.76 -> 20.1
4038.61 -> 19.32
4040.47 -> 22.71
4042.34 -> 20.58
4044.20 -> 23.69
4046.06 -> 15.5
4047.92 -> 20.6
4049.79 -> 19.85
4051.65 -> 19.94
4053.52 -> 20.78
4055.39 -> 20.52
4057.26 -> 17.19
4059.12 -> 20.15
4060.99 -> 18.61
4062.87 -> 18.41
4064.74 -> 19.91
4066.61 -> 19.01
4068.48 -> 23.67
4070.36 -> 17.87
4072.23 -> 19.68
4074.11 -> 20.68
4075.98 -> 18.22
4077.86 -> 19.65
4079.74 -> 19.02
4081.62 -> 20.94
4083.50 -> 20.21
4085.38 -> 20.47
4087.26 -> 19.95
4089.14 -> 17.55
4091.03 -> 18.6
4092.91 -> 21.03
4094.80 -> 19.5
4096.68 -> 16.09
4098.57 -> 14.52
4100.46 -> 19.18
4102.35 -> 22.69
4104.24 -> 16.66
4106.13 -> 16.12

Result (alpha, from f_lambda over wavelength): 0.084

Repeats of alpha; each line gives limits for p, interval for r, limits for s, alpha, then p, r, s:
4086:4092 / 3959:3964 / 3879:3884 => 0.101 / 113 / 15.6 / 72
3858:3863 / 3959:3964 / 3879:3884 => 0.085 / 96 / 15.6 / 72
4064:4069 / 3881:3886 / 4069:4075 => 0.062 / 103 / 14.1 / 118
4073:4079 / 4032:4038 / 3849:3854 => 0.075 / 117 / 19.2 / 81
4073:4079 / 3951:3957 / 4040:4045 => 0.057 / 117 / 18.5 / 111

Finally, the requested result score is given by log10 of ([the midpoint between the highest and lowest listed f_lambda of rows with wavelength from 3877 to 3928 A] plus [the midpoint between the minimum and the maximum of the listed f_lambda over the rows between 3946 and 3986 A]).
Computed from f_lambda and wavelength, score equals 1.49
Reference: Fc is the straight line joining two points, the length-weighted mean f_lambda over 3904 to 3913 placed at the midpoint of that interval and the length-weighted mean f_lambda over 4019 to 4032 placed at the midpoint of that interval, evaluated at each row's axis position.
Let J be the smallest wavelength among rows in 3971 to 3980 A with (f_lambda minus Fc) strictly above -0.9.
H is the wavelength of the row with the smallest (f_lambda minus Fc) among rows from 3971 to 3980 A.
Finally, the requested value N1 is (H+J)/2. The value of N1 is 3975.9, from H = 3972.21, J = 3979.54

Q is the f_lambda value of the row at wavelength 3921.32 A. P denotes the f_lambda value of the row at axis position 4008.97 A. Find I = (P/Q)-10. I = -9.00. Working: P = 18.15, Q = 18.09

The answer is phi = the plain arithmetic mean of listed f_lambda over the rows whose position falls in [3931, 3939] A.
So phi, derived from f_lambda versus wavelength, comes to 12.3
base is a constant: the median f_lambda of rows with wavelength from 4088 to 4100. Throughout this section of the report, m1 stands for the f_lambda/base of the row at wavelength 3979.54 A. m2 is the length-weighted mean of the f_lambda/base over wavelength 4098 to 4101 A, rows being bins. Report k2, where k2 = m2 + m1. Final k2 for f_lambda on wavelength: 1.91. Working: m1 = 0.98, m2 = 0.93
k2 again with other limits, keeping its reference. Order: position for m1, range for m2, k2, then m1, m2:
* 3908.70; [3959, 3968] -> 1.69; 0.94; 0.75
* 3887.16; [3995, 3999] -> 2.02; 0.84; 1.18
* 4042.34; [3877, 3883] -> 1.92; 1.14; 0.78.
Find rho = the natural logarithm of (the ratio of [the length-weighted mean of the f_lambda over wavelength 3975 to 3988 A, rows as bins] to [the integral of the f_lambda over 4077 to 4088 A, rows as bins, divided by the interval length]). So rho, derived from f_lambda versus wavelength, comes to -0.11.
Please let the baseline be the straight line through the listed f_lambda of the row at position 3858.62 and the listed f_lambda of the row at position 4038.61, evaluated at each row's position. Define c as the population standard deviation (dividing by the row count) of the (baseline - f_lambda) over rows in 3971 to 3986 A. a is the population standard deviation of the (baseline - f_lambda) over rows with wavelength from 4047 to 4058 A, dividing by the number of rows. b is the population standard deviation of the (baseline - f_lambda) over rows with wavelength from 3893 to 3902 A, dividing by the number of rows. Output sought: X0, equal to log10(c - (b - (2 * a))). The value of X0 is 0.62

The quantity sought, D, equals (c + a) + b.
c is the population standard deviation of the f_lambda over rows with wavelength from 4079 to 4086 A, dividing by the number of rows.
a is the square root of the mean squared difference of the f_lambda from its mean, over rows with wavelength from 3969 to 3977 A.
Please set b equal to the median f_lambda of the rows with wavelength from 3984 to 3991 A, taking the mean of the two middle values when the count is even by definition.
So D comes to 22.7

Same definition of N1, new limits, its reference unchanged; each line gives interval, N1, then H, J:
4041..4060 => 4044.2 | 4046.06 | 4042.34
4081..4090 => 4085.4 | 4089.14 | 4081.62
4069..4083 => 4072.2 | 4070.36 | 4074.11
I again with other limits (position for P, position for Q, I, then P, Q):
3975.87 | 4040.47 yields -9.32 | 15.47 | 22.71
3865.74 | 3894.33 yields -8.93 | 15.79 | 14.8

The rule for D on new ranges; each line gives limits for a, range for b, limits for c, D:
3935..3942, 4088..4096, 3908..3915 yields 21.9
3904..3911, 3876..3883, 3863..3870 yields 16.7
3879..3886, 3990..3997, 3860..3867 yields 22.2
